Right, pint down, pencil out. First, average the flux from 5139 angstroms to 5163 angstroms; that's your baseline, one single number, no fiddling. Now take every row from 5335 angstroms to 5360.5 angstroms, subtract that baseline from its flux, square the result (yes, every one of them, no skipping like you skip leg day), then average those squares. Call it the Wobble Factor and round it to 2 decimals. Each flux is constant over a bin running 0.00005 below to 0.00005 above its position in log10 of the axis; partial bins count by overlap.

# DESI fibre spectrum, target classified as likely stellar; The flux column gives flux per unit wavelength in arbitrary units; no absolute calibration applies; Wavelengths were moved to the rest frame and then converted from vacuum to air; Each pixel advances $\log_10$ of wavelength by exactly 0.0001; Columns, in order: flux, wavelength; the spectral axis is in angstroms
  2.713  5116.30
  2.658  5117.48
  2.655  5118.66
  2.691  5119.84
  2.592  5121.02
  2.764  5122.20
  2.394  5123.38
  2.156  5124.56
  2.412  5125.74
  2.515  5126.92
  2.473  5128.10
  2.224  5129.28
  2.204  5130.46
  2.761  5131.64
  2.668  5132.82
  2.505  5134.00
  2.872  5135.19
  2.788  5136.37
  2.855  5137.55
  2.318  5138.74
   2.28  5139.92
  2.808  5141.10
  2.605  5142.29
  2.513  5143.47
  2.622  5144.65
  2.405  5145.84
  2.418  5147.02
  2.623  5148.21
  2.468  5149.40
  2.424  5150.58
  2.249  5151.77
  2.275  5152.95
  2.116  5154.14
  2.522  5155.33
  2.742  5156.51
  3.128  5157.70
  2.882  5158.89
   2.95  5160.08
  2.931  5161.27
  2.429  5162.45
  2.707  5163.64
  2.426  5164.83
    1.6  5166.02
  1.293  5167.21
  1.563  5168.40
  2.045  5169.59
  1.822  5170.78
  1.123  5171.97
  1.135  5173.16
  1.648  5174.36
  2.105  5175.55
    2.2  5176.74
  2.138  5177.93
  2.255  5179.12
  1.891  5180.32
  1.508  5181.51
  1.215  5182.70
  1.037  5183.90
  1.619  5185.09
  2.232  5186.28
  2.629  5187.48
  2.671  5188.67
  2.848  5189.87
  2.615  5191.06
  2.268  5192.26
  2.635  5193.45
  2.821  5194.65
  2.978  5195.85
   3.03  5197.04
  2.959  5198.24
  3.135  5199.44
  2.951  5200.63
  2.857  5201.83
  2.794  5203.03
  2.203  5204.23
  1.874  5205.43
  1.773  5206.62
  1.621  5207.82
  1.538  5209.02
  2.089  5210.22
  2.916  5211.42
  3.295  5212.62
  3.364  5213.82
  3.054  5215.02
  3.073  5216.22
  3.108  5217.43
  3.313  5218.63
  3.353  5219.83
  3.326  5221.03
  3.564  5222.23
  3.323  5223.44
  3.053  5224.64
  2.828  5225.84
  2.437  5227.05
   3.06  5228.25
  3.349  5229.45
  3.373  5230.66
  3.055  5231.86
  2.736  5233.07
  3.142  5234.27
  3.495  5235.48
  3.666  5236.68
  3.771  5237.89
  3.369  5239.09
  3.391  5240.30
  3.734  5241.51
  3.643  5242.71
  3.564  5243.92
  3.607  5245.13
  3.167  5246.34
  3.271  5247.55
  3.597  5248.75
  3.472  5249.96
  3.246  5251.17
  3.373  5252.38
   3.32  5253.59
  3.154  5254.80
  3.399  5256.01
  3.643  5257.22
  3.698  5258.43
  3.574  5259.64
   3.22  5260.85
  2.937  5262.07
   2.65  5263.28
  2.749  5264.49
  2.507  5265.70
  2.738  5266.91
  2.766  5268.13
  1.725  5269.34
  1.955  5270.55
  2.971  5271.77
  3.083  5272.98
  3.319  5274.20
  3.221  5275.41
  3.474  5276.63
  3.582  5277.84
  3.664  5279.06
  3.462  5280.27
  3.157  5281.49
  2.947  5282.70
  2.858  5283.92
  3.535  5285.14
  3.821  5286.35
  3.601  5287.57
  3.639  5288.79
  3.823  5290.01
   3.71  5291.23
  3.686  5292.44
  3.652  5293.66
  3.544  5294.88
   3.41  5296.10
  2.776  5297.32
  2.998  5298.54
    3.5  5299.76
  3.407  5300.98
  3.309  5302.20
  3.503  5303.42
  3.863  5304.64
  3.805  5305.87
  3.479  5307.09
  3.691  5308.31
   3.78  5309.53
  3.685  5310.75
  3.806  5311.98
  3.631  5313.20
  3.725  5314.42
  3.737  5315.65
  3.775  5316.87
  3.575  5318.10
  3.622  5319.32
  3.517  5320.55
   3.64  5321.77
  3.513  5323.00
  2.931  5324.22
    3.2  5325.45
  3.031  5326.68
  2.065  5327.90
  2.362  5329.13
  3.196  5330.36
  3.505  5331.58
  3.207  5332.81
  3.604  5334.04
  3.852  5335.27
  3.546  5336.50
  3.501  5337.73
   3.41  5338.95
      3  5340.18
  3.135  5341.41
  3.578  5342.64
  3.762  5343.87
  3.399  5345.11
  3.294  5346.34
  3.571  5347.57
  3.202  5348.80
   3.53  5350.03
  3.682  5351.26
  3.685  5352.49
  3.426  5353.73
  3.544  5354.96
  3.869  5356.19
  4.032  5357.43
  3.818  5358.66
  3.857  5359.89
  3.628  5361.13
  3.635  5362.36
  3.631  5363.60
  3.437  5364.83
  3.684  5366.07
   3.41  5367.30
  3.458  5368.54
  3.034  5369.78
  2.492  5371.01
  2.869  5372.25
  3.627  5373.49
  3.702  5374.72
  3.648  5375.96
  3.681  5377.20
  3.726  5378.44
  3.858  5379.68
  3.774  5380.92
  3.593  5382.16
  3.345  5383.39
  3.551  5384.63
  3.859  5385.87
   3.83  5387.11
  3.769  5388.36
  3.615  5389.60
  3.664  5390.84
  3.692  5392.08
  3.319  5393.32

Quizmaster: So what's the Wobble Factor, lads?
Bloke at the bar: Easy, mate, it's 1.04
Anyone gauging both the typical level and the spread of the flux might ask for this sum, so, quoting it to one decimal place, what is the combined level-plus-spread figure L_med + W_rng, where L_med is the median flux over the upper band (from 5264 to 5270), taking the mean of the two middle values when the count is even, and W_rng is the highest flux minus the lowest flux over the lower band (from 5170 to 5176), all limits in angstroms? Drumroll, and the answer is 3.7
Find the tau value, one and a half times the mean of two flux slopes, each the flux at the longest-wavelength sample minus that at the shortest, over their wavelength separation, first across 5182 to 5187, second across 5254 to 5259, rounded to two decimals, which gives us 0.33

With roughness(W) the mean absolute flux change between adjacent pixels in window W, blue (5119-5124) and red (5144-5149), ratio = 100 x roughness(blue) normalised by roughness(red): 147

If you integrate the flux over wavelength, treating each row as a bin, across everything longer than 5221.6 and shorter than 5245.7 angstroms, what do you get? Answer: 80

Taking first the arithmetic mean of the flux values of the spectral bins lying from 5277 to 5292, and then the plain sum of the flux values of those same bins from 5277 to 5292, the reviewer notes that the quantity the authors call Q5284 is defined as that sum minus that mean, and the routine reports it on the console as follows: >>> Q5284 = 38.3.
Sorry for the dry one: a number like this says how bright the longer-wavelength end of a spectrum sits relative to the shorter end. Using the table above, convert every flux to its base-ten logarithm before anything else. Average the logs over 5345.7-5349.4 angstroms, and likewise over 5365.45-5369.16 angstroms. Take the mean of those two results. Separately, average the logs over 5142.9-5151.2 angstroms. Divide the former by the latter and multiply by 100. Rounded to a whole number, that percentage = 135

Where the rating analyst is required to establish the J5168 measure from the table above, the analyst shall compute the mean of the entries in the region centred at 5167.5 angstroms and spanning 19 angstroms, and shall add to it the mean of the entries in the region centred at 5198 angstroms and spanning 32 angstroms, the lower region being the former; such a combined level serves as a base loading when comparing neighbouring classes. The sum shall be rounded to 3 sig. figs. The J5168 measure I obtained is 4.50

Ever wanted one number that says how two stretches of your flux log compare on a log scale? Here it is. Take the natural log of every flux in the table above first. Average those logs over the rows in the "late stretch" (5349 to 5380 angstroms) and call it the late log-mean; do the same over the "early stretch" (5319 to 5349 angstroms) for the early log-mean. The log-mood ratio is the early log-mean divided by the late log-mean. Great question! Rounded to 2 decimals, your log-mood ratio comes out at 0.94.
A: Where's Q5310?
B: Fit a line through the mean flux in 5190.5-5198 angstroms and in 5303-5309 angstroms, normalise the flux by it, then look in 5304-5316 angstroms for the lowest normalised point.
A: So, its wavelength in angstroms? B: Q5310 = 5307.09 angstroms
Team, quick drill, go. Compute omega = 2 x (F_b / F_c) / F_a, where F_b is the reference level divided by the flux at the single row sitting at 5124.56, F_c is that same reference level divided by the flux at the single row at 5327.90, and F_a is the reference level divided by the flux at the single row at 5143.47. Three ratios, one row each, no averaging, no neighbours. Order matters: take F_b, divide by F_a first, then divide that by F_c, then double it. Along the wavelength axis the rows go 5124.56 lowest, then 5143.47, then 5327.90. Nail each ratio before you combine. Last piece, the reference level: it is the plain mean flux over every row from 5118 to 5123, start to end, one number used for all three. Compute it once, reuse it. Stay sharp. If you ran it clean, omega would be 1.8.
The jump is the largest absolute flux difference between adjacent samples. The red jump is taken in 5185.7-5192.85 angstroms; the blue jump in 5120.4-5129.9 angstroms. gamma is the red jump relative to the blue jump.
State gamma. 1.1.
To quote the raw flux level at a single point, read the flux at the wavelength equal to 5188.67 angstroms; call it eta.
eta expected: 2.671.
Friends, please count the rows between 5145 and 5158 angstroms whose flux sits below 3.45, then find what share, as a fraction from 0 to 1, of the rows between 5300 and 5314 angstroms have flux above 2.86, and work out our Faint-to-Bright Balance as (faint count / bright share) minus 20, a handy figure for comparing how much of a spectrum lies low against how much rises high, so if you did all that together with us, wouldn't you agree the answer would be -9.0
